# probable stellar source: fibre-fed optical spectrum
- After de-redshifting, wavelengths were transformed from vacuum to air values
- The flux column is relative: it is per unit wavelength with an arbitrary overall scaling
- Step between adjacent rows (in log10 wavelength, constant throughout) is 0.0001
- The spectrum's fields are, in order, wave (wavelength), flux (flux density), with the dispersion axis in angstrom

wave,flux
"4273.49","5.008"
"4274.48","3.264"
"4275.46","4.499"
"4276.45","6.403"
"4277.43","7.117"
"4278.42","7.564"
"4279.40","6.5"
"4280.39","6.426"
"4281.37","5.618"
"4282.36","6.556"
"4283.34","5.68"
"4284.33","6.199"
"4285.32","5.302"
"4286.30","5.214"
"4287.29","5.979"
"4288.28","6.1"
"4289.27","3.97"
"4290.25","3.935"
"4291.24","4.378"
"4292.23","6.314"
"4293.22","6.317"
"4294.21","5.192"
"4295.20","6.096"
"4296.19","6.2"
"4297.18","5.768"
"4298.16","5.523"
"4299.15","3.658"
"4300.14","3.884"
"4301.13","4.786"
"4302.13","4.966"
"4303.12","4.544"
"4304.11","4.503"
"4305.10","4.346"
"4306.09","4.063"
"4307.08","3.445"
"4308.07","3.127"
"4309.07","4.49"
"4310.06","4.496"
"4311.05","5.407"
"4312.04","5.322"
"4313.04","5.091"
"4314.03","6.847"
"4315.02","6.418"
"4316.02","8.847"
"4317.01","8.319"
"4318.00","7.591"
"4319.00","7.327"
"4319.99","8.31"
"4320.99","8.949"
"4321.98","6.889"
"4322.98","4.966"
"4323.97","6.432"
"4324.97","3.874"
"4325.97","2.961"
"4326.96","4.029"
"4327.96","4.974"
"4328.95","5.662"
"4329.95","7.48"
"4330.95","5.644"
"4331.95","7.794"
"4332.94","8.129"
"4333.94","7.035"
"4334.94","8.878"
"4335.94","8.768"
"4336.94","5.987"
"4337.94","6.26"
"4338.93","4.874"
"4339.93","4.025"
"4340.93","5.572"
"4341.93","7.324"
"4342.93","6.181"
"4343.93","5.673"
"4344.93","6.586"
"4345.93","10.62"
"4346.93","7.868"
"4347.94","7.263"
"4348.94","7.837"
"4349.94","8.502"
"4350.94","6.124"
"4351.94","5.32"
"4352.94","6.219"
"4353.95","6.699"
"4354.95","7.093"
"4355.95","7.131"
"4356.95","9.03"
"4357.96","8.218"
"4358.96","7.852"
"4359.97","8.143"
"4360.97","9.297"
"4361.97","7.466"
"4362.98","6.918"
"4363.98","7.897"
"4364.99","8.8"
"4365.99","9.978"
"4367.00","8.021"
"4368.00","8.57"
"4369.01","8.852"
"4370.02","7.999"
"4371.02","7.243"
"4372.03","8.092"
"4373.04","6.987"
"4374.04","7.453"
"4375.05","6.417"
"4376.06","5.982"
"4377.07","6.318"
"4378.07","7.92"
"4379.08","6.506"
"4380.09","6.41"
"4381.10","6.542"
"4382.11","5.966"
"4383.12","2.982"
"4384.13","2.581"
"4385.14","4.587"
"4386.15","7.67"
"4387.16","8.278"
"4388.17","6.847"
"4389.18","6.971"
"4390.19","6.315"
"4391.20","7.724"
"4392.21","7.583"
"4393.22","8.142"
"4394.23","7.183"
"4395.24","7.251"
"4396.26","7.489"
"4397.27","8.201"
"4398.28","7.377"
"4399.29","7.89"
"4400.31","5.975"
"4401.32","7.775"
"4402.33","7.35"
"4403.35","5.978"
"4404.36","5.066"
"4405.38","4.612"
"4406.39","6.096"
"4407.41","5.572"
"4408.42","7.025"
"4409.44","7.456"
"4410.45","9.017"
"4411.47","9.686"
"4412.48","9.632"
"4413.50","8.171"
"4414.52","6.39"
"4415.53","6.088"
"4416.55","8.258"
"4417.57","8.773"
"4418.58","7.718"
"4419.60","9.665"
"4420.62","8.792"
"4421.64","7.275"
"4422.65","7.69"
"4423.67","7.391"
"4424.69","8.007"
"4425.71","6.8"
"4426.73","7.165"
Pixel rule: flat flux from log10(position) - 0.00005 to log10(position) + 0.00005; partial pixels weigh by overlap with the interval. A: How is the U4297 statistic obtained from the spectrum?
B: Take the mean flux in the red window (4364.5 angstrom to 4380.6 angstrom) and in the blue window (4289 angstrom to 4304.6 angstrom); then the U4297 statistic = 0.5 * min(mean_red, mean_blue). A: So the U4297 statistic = 2.5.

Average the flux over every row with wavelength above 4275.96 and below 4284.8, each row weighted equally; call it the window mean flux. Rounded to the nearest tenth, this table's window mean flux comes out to 6.5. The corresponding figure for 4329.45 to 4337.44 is 7.5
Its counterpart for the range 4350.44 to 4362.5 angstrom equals 7.4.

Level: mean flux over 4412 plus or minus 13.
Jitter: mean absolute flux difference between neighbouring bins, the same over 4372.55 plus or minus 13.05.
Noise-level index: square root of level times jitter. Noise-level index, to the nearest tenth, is 2.7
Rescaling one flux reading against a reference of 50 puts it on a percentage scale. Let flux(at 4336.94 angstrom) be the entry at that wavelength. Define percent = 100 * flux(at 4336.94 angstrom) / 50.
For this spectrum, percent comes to 12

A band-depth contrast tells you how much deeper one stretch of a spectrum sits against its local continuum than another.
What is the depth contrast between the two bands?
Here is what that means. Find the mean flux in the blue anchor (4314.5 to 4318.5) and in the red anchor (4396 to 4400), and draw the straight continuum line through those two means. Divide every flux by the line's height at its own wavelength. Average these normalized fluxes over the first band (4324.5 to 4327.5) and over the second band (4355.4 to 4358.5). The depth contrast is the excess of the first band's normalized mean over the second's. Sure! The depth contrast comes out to -0.58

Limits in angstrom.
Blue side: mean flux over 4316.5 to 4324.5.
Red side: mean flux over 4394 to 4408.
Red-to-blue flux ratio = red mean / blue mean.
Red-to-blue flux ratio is 0.91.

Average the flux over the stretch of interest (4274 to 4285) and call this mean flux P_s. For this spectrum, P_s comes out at 6.0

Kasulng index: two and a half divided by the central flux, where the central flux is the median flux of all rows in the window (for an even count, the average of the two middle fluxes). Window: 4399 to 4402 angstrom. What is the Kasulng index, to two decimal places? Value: 0.32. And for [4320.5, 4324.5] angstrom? 0.38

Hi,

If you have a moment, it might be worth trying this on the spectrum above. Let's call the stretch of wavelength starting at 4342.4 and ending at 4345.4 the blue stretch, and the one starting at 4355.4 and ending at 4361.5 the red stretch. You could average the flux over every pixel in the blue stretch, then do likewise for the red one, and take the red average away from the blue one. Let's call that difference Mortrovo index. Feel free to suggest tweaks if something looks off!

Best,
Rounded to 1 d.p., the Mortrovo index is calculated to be -2.1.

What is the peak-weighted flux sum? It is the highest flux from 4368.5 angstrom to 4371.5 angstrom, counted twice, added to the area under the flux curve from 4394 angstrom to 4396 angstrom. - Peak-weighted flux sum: 32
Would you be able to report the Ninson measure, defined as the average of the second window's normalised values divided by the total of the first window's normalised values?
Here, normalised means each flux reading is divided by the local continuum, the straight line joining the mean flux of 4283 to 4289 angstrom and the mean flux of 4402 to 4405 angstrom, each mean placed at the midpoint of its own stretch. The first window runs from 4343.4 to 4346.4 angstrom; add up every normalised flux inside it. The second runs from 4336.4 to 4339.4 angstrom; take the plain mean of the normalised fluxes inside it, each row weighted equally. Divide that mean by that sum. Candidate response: 0.25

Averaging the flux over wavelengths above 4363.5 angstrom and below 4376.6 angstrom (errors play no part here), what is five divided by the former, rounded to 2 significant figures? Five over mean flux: 0.64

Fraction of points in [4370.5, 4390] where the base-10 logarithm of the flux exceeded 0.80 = 0.7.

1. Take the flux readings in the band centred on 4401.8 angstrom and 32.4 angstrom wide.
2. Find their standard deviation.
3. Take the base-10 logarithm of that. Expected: 0.08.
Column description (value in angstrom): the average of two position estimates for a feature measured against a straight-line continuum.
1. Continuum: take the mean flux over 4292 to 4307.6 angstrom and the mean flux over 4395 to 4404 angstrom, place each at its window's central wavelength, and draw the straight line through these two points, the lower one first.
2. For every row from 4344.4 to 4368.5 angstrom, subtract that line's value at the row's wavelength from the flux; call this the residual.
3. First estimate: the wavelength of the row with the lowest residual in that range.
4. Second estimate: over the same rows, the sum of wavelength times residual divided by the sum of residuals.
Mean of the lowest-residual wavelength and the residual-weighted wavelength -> 4354.6 angstrom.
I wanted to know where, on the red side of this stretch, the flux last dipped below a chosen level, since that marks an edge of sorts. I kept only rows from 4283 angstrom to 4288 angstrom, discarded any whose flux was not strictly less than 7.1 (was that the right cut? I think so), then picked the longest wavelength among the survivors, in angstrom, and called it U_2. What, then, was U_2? 4287.29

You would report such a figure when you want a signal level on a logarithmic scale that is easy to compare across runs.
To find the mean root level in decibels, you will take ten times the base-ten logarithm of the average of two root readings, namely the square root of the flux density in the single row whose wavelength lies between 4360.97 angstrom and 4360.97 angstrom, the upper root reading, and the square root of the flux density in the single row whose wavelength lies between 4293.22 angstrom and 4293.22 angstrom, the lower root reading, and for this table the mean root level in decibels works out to 4.4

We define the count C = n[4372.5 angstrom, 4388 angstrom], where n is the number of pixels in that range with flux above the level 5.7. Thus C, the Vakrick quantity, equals 12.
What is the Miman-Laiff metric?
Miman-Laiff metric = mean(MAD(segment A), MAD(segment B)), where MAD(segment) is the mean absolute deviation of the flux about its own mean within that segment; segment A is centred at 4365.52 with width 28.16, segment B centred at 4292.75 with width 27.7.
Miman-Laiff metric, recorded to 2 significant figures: 0.85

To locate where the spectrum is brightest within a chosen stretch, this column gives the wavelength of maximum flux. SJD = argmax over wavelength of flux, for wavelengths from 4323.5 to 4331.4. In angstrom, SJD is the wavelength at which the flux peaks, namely 4329.95 angstrom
